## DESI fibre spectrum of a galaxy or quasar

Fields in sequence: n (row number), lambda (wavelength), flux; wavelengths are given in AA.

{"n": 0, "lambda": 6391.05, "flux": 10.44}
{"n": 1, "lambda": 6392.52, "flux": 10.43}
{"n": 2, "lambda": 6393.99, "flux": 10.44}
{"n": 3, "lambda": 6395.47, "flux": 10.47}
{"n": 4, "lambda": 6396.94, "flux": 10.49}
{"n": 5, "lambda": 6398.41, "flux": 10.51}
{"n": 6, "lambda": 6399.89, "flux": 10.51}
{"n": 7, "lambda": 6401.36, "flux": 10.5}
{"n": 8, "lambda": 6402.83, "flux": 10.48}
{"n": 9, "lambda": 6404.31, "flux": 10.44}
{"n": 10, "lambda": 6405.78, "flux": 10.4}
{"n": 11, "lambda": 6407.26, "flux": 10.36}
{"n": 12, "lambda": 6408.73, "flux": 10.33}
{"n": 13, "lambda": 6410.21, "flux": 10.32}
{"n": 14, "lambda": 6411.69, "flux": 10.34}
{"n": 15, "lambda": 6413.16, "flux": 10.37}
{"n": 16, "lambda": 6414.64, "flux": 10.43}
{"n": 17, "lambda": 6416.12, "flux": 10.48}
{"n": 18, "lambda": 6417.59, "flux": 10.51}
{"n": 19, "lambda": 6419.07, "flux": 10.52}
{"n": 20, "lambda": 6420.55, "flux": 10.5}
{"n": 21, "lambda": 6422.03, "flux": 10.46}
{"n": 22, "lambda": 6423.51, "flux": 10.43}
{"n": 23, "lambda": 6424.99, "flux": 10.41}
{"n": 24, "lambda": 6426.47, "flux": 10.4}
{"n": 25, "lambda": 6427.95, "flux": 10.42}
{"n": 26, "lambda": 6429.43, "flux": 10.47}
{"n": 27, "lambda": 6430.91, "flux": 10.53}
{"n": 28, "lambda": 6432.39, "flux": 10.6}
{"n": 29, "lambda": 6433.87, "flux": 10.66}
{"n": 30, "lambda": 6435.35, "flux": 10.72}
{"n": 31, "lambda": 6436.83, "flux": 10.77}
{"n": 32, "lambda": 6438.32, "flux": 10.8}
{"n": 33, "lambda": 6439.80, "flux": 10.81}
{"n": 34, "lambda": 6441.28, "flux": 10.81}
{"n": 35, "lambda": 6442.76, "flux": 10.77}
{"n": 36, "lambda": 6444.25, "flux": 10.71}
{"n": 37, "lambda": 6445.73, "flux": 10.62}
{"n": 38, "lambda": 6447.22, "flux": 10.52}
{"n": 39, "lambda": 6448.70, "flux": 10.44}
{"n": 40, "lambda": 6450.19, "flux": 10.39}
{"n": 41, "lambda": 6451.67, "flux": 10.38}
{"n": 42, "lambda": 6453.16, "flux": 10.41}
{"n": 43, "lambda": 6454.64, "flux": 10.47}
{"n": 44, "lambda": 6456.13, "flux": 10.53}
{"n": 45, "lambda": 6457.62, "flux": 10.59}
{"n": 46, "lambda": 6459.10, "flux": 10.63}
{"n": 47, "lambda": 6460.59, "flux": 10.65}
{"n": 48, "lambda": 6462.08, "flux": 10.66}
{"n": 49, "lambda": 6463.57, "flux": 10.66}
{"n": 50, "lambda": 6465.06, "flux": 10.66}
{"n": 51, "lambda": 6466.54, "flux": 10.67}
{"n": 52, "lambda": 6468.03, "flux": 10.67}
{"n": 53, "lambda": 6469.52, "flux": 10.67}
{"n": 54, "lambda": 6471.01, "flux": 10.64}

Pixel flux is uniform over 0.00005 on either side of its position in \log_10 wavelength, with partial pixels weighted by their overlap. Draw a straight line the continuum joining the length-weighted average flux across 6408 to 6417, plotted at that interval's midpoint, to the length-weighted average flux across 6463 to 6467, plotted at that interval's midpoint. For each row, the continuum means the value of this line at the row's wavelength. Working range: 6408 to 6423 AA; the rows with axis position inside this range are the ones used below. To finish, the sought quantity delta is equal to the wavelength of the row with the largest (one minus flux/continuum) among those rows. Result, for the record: 6410.21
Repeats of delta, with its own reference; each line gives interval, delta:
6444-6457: 6451.67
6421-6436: 6426.47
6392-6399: 6392.52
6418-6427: 6426.47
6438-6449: 6448.70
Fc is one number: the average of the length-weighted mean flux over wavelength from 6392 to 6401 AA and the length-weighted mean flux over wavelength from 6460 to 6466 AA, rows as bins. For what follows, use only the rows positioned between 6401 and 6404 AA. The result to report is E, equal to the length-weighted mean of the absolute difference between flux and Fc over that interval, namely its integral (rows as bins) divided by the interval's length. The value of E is 0.09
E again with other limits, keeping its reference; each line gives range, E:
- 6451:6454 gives 0.17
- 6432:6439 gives 0.15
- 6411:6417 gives 0.16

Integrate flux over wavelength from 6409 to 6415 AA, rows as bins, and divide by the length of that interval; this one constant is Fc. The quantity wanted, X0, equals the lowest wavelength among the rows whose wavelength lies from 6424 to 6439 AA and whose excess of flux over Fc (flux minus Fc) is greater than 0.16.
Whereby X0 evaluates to 6430.91 AA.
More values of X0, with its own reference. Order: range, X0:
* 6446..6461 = 6447.22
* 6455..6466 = 6456.13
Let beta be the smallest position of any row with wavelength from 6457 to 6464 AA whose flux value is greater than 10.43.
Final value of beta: 6457.62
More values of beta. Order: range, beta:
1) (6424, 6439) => 6429.43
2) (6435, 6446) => 6435.35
